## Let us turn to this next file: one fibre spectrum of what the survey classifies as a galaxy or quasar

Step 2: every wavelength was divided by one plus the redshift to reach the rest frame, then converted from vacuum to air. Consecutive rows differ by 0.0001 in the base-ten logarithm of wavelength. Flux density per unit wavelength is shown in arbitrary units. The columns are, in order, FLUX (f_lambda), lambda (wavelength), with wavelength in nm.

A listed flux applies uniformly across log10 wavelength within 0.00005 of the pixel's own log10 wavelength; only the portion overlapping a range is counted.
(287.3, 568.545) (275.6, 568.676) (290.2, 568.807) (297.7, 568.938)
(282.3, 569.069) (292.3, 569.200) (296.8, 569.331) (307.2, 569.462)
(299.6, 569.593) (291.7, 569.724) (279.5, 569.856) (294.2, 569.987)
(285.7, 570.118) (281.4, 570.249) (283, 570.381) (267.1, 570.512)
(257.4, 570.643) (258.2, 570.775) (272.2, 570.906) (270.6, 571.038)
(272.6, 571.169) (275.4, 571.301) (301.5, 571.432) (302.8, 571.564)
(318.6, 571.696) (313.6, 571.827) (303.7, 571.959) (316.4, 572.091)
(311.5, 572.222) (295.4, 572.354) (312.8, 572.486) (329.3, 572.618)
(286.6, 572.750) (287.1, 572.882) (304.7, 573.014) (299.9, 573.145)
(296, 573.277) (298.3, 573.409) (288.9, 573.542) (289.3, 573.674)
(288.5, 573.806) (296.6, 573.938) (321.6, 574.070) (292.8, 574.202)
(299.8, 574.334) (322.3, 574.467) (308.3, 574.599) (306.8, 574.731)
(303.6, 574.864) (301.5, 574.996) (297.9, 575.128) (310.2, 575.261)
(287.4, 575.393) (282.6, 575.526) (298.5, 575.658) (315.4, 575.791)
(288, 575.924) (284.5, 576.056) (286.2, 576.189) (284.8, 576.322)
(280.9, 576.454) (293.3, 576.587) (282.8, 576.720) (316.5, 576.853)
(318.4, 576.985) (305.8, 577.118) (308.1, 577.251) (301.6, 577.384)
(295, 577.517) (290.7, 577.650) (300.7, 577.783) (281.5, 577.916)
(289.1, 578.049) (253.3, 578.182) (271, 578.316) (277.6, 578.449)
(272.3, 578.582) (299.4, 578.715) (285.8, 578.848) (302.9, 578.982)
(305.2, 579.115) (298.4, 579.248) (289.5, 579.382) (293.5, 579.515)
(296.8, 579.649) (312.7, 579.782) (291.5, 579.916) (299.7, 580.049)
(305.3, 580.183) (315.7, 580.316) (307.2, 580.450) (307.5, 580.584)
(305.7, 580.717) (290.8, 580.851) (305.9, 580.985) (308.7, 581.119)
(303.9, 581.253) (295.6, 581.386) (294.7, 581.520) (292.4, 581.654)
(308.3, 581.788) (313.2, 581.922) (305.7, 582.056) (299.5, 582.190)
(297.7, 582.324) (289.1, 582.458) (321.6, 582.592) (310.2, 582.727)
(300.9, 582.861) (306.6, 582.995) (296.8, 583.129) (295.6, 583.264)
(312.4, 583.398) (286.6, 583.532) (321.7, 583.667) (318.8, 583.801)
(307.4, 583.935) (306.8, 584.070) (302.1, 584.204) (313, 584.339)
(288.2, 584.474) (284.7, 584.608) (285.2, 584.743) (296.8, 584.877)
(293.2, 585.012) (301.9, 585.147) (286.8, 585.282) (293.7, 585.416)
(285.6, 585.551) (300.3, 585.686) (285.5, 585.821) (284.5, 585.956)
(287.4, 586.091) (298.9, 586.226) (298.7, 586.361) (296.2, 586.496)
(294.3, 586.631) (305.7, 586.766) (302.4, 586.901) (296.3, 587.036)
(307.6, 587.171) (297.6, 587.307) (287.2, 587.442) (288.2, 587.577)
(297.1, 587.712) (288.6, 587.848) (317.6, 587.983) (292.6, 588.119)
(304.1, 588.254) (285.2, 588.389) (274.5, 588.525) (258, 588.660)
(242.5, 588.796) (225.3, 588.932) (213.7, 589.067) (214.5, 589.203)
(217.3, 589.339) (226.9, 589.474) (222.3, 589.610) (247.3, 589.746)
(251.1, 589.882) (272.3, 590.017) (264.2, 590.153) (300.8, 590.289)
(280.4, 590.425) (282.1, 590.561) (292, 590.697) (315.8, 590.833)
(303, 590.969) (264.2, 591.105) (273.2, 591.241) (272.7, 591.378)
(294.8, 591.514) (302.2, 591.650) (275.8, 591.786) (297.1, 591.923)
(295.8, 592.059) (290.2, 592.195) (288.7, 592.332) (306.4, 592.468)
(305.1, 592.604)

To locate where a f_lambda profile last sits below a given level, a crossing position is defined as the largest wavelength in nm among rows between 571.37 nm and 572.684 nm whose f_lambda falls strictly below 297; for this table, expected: 572.354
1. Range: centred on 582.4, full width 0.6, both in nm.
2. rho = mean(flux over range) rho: 302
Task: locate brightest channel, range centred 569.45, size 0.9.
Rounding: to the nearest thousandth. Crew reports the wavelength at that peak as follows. 569.462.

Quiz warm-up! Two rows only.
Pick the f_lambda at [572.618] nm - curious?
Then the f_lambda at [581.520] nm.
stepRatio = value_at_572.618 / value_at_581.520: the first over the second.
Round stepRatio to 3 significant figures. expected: 1.12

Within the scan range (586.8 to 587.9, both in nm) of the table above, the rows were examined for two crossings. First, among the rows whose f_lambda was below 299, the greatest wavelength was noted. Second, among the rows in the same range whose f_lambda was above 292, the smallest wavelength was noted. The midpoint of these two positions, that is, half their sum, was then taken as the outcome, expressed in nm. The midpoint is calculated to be 587.37 nm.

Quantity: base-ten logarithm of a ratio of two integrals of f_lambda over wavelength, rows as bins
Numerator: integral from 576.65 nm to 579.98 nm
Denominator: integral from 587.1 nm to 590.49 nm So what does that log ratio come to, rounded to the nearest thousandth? 0.033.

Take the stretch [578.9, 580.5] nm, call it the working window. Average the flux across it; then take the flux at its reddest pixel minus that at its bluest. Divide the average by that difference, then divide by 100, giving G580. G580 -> 0.7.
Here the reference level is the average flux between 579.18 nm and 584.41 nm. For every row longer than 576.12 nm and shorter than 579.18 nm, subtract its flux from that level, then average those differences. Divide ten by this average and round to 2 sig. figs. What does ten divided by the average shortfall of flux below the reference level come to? 0.84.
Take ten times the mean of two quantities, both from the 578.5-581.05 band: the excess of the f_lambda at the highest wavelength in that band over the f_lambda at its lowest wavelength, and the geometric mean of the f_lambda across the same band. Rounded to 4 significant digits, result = 1663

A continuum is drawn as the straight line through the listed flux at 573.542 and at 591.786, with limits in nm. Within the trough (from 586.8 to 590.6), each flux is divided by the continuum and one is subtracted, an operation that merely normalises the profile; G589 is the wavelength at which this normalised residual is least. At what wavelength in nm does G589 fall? 589.067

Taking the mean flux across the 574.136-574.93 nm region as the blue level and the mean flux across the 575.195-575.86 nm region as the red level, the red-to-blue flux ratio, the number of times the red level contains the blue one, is 0.978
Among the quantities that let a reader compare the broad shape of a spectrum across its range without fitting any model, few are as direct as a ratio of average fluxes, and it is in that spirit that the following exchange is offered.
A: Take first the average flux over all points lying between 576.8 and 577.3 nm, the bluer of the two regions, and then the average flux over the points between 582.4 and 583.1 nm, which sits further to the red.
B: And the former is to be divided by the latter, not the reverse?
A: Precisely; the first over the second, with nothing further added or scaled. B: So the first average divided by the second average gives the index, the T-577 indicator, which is 1.02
